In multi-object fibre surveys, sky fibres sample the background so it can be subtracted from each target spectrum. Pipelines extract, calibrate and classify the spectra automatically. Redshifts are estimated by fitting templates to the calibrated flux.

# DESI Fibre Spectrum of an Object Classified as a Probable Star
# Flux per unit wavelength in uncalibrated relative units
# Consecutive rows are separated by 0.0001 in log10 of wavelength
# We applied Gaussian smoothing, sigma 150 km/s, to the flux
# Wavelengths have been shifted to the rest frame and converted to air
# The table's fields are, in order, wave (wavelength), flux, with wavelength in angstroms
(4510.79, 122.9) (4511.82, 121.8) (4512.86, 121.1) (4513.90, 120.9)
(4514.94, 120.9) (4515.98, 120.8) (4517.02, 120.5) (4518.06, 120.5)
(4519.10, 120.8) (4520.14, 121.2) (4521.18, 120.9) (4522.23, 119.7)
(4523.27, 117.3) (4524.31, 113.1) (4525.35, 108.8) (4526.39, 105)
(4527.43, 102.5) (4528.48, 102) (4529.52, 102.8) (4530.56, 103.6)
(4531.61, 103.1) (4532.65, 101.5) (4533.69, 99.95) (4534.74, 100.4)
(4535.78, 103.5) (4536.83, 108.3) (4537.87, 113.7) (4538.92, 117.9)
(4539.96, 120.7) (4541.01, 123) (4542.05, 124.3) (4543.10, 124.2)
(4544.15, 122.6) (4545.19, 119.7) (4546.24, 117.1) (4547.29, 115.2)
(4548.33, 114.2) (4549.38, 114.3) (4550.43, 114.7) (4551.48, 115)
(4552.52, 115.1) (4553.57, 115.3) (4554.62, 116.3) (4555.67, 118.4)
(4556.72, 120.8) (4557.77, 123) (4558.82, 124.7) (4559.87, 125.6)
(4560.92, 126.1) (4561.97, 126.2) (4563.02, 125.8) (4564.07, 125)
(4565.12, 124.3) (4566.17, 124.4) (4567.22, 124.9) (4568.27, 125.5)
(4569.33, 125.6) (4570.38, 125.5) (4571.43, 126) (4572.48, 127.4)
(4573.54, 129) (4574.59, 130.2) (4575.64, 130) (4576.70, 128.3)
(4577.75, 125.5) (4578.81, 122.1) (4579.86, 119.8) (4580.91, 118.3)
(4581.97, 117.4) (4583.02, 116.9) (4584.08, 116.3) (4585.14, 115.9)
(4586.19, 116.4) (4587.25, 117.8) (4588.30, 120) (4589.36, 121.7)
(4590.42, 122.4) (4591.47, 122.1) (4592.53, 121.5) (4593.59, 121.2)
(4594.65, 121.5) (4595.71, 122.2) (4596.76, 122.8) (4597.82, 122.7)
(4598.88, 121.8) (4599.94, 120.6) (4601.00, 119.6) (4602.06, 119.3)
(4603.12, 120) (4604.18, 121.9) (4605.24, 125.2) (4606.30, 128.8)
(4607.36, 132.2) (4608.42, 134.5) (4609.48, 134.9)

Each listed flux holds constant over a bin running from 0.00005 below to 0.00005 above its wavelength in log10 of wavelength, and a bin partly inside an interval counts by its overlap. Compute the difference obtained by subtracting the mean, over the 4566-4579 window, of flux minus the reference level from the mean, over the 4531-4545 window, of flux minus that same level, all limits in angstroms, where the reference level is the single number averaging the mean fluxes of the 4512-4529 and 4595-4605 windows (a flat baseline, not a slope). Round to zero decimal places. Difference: -14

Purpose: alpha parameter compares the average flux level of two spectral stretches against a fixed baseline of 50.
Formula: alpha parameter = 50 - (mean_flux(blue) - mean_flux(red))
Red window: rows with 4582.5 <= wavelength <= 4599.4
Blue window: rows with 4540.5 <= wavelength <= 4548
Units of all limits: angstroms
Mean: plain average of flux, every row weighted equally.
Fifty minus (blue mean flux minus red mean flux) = 49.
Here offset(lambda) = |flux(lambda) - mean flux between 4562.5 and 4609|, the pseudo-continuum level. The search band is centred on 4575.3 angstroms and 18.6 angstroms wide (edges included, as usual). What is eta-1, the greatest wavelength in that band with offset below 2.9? 4578.81 angstroms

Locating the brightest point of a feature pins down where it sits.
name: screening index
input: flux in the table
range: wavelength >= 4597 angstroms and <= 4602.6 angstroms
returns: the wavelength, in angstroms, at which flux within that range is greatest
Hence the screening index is 4597.82 angstroms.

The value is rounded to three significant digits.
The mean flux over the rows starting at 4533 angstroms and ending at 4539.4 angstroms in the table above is 107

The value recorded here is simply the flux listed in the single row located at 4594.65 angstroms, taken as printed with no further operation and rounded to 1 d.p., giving 121.5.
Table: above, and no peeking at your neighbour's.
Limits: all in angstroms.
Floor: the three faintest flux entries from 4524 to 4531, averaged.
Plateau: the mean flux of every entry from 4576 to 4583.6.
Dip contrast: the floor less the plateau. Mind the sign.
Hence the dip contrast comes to -19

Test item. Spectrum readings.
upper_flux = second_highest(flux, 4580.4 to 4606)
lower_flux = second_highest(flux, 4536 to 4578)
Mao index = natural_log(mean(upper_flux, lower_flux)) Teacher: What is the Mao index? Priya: 4.84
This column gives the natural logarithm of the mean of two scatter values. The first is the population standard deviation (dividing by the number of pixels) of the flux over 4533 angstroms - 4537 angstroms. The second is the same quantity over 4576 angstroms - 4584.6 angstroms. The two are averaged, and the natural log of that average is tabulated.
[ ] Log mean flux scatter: 1.3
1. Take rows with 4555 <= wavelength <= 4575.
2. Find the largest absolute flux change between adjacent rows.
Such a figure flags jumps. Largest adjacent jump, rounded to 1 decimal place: 2.4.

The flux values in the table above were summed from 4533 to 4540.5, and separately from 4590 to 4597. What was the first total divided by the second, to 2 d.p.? 0.90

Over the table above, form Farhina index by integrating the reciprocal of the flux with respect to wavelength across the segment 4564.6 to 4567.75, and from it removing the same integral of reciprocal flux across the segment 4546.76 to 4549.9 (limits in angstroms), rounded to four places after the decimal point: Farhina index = -0.0021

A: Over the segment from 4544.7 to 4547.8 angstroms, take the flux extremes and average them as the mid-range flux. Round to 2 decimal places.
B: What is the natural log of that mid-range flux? 4.77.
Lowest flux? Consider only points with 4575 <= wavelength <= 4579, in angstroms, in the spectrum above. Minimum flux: 122.1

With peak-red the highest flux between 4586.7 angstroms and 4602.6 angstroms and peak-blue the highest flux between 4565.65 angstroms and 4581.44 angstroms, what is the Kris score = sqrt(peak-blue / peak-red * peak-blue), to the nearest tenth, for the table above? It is 11.7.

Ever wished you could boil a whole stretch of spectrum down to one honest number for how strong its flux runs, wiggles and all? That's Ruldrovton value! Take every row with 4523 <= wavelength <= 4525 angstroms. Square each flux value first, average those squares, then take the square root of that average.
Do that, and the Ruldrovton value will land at 115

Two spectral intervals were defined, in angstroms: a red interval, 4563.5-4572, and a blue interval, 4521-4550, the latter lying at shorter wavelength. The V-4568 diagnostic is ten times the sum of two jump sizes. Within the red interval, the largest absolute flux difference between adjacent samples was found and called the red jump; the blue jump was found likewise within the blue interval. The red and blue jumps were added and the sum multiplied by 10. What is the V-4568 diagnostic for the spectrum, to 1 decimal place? 61.0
